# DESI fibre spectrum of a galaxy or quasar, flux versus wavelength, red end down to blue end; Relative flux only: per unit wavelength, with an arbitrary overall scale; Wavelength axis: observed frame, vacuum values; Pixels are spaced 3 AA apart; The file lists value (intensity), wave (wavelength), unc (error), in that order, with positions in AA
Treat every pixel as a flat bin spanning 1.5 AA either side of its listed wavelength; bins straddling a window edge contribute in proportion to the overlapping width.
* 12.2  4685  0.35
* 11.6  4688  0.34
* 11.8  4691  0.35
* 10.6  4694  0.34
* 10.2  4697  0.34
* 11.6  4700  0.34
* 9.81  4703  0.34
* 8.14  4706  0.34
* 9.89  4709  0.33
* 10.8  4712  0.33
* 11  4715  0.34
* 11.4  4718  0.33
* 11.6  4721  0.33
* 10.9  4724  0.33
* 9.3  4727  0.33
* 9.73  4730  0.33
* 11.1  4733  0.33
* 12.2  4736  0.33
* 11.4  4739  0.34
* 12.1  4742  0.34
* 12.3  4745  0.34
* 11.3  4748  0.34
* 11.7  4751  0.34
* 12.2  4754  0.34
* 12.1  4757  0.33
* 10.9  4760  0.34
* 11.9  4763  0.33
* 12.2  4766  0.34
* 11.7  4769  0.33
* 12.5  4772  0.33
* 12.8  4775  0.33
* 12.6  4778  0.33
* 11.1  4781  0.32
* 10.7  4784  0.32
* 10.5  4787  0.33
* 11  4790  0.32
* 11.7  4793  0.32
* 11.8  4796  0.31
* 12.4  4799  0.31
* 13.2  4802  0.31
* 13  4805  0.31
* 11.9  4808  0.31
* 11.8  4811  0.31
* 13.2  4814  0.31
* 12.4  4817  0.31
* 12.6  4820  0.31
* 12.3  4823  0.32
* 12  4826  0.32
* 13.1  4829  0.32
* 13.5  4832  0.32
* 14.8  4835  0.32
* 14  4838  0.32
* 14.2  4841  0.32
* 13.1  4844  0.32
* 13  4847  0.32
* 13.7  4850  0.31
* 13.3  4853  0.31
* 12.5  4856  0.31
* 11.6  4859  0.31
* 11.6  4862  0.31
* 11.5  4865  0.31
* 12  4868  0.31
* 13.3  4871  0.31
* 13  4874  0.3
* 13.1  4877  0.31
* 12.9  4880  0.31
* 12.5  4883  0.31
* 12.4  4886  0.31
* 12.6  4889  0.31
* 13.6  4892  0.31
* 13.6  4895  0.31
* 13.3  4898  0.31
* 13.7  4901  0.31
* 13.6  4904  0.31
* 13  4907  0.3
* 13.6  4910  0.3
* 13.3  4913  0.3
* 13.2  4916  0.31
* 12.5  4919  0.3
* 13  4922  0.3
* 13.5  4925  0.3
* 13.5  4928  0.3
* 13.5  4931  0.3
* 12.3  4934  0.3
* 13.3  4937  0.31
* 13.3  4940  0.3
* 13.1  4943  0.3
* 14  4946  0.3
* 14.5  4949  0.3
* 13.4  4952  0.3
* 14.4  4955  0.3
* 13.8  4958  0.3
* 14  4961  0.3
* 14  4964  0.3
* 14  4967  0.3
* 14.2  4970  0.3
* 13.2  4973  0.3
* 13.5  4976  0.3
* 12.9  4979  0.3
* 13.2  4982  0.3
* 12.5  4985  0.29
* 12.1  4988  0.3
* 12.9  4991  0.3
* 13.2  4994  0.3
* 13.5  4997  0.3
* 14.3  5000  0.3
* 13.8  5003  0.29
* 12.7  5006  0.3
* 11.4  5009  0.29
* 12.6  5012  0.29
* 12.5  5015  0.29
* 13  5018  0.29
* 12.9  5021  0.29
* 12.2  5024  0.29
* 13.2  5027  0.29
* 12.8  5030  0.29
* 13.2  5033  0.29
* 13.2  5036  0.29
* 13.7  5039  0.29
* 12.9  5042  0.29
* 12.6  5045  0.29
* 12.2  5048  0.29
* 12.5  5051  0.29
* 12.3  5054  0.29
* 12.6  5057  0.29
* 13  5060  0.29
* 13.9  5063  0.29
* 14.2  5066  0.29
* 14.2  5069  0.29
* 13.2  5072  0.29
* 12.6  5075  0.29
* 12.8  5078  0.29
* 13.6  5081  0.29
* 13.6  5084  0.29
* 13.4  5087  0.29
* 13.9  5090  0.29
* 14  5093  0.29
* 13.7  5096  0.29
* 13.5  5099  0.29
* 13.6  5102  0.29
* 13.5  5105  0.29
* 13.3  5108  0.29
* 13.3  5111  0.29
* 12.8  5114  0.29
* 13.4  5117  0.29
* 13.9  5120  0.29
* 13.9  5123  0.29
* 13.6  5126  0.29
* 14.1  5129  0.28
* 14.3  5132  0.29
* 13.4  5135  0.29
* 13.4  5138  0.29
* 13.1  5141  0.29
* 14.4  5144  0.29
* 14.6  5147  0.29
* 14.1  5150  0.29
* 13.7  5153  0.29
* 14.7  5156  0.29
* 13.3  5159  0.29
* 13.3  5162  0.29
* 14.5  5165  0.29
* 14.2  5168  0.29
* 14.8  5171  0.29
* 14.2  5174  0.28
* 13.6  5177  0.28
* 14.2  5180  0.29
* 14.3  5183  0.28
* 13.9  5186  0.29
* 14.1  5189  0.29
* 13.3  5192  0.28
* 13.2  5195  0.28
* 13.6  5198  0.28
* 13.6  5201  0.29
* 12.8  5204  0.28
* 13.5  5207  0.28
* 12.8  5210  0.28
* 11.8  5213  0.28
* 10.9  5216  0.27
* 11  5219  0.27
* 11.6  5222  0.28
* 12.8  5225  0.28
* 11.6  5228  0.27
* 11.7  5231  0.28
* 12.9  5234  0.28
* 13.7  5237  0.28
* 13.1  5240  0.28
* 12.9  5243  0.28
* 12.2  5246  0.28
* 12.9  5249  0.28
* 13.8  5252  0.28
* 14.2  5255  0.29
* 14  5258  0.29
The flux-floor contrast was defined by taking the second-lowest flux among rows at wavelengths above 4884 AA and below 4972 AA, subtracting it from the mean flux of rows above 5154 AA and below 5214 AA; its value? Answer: 1.3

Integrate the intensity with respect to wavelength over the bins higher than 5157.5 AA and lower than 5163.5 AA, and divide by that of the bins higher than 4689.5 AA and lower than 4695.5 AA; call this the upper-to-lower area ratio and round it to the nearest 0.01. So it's 1.19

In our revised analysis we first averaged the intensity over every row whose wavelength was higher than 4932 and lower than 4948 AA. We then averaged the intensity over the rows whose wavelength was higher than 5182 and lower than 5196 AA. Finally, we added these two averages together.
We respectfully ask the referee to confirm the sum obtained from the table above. 27.0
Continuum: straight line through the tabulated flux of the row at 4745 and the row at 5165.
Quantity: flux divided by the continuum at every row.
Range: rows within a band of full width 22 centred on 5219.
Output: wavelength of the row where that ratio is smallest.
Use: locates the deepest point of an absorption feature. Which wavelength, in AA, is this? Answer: 5216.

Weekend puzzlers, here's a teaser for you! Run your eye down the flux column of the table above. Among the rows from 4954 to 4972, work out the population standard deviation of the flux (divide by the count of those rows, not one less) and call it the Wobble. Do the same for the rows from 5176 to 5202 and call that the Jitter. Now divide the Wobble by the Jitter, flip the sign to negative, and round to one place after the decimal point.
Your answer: -0.5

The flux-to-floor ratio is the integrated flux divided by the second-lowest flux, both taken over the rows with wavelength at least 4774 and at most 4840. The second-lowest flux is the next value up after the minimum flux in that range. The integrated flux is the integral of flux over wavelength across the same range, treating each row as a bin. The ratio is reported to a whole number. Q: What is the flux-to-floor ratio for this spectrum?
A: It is 76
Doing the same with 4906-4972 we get 71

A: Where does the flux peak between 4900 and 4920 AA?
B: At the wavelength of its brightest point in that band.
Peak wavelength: 4901 AA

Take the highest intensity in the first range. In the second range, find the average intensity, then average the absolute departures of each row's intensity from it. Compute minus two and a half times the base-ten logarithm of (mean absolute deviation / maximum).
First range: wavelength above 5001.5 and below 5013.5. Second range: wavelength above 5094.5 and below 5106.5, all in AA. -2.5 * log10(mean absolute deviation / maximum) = 5.66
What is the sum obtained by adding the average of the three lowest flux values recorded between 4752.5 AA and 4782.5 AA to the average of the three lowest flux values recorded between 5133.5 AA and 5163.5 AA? 24.5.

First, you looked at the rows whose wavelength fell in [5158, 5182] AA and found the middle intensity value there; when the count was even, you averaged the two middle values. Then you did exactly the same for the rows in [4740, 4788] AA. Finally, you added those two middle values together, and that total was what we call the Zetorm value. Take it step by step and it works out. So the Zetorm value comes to 26.2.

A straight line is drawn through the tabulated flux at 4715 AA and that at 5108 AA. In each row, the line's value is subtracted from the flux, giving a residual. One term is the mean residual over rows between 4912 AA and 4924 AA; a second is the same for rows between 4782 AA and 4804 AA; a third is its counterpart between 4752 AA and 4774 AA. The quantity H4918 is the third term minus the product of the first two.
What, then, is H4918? 0.52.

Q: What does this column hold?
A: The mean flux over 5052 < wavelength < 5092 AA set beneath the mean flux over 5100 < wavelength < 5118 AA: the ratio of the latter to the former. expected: 1.00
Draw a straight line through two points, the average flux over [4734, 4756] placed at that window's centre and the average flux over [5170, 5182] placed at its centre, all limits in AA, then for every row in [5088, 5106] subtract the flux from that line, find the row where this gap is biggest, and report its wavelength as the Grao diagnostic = 5105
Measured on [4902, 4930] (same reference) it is 4919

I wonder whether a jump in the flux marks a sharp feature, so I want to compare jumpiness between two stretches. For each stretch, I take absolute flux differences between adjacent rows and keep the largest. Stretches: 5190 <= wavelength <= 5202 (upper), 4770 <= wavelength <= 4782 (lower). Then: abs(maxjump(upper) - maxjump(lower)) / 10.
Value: 0.11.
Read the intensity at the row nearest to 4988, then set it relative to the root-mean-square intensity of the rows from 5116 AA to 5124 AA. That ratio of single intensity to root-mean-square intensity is 0.88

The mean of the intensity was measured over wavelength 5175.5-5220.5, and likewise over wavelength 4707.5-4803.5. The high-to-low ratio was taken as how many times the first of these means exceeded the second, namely 1.14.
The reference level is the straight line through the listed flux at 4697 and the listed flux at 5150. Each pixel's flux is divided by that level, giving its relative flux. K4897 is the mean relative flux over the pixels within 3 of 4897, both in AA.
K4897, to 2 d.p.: 1.13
